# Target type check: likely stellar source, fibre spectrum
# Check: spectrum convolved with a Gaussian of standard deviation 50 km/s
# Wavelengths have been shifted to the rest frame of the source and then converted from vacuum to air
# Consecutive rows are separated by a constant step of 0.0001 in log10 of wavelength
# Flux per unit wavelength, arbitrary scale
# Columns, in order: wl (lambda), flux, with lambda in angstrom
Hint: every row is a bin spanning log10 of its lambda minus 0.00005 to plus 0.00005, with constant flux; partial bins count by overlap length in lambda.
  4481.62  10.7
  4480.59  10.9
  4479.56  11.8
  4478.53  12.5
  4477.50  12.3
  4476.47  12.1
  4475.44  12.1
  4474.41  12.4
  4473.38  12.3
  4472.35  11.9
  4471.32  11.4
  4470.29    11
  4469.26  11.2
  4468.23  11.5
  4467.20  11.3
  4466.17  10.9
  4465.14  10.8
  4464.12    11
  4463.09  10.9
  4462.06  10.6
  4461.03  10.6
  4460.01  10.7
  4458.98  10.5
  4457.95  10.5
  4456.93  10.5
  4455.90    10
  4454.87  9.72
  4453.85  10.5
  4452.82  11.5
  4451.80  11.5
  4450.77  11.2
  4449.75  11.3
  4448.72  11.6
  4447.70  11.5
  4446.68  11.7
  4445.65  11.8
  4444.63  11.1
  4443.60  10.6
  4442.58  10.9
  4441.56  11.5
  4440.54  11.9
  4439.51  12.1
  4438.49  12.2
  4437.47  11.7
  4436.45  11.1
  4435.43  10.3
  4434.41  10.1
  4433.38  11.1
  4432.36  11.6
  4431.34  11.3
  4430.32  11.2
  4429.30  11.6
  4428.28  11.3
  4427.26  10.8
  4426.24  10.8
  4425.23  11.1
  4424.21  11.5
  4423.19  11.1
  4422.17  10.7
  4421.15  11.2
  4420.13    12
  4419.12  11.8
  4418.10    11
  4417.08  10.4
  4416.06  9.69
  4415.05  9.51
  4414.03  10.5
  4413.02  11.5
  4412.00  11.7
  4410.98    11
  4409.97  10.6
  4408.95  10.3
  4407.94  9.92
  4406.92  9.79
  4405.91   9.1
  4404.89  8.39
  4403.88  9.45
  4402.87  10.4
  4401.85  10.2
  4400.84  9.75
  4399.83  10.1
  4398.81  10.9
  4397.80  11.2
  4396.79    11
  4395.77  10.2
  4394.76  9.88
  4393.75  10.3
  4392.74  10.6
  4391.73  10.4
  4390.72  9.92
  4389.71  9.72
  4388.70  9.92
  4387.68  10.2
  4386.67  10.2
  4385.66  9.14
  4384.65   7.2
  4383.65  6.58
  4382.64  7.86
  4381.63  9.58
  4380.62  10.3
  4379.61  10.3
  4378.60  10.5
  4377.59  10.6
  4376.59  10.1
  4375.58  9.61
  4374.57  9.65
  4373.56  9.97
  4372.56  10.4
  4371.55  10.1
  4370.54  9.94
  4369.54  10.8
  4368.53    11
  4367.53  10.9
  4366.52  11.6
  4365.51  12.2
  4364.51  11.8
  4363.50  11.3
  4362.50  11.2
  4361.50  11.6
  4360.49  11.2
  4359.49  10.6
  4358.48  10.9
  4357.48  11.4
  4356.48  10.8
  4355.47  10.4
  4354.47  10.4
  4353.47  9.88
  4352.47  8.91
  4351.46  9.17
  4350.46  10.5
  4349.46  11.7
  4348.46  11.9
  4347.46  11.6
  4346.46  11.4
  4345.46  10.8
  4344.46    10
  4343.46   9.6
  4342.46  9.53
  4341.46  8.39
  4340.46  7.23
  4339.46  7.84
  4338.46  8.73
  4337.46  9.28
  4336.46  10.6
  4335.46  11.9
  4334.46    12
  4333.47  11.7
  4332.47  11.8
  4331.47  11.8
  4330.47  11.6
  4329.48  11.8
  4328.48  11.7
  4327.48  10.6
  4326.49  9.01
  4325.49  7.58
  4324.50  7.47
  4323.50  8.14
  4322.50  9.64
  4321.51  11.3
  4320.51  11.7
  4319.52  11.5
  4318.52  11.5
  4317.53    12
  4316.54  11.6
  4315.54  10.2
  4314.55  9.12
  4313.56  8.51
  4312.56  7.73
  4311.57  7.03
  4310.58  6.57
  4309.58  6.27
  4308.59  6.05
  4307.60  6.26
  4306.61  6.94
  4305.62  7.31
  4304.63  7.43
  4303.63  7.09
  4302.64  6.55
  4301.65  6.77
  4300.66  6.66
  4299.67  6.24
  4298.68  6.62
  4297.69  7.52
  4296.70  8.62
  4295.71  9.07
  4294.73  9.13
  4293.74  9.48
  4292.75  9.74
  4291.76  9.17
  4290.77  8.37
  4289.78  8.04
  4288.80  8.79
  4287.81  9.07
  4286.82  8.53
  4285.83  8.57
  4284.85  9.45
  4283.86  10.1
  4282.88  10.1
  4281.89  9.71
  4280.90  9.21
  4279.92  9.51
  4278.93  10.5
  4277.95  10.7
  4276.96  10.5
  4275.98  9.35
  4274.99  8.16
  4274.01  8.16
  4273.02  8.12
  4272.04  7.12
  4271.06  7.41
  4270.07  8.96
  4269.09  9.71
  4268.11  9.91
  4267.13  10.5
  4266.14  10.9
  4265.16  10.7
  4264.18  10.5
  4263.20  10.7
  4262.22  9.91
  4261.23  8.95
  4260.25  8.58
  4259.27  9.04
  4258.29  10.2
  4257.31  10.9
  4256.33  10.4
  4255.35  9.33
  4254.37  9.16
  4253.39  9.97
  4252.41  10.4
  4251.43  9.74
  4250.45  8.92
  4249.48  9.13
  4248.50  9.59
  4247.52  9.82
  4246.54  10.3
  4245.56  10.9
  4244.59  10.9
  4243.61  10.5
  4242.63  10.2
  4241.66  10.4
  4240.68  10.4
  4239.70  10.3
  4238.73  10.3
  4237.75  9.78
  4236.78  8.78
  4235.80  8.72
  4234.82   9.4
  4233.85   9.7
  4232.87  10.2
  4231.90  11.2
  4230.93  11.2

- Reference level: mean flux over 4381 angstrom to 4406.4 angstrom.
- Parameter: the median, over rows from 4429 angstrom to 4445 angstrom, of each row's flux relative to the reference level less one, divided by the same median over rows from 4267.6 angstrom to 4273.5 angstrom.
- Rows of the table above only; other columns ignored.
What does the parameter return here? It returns -1.4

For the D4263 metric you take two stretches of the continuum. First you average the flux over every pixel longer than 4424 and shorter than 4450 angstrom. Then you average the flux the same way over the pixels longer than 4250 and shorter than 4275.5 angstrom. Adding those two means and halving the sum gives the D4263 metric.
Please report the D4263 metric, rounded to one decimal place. 10.4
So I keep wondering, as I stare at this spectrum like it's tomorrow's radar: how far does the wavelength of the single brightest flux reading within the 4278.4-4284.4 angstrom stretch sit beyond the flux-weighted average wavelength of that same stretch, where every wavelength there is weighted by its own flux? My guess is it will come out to -2.5 angstrom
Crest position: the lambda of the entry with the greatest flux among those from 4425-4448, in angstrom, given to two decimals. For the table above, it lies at 4438.49 angstrom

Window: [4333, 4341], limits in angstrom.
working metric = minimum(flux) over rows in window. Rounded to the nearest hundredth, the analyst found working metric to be 7.23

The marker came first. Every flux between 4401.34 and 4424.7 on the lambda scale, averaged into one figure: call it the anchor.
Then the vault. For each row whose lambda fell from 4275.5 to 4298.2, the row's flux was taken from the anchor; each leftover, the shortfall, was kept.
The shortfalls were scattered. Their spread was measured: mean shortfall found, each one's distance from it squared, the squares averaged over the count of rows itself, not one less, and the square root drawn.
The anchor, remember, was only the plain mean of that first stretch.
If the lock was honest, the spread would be 0.79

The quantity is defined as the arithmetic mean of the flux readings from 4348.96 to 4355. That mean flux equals 10.1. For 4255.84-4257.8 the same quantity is 10.7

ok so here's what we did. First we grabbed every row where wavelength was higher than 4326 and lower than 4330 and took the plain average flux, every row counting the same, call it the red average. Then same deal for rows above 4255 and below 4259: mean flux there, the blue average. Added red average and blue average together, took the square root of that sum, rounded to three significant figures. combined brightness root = 4.58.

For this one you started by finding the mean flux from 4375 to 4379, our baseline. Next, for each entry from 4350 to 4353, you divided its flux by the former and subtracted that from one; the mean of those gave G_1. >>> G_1 0.07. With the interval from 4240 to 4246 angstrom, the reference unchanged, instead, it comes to -0.03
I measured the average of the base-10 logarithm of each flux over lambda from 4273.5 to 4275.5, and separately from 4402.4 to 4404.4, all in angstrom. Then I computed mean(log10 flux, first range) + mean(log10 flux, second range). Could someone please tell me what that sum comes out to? 1.91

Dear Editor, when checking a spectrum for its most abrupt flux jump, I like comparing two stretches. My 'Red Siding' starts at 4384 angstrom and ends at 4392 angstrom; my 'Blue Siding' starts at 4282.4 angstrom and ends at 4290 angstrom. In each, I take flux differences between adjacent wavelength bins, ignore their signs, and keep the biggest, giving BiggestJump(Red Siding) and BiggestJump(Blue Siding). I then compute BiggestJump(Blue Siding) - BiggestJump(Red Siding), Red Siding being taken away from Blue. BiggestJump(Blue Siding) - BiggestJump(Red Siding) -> -1.1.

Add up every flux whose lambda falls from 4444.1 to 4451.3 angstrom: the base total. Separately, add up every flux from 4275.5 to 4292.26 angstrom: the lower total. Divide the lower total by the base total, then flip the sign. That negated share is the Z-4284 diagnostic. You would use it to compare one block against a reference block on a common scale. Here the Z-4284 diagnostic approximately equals -1.99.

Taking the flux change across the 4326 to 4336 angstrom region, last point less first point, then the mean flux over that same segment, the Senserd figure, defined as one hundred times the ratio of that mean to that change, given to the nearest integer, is 394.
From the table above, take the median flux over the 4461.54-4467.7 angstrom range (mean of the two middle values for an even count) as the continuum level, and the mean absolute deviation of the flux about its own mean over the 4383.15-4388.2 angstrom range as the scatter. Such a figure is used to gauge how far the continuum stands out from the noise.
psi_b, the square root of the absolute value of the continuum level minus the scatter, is 3.08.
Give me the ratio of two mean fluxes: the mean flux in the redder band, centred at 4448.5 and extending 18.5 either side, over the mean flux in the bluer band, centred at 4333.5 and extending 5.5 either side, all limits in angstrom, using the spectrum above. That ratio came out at 0.99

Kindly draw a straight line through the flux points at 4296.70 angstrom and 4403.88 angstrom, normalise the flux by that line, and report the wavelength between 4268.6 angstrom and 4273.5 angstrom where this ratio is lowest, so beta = 4272.04 angstrom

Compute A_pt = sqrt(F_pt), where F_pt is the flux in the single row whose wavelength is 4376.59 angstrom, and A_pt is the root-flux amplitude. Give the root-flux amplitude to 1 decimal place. 3.2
